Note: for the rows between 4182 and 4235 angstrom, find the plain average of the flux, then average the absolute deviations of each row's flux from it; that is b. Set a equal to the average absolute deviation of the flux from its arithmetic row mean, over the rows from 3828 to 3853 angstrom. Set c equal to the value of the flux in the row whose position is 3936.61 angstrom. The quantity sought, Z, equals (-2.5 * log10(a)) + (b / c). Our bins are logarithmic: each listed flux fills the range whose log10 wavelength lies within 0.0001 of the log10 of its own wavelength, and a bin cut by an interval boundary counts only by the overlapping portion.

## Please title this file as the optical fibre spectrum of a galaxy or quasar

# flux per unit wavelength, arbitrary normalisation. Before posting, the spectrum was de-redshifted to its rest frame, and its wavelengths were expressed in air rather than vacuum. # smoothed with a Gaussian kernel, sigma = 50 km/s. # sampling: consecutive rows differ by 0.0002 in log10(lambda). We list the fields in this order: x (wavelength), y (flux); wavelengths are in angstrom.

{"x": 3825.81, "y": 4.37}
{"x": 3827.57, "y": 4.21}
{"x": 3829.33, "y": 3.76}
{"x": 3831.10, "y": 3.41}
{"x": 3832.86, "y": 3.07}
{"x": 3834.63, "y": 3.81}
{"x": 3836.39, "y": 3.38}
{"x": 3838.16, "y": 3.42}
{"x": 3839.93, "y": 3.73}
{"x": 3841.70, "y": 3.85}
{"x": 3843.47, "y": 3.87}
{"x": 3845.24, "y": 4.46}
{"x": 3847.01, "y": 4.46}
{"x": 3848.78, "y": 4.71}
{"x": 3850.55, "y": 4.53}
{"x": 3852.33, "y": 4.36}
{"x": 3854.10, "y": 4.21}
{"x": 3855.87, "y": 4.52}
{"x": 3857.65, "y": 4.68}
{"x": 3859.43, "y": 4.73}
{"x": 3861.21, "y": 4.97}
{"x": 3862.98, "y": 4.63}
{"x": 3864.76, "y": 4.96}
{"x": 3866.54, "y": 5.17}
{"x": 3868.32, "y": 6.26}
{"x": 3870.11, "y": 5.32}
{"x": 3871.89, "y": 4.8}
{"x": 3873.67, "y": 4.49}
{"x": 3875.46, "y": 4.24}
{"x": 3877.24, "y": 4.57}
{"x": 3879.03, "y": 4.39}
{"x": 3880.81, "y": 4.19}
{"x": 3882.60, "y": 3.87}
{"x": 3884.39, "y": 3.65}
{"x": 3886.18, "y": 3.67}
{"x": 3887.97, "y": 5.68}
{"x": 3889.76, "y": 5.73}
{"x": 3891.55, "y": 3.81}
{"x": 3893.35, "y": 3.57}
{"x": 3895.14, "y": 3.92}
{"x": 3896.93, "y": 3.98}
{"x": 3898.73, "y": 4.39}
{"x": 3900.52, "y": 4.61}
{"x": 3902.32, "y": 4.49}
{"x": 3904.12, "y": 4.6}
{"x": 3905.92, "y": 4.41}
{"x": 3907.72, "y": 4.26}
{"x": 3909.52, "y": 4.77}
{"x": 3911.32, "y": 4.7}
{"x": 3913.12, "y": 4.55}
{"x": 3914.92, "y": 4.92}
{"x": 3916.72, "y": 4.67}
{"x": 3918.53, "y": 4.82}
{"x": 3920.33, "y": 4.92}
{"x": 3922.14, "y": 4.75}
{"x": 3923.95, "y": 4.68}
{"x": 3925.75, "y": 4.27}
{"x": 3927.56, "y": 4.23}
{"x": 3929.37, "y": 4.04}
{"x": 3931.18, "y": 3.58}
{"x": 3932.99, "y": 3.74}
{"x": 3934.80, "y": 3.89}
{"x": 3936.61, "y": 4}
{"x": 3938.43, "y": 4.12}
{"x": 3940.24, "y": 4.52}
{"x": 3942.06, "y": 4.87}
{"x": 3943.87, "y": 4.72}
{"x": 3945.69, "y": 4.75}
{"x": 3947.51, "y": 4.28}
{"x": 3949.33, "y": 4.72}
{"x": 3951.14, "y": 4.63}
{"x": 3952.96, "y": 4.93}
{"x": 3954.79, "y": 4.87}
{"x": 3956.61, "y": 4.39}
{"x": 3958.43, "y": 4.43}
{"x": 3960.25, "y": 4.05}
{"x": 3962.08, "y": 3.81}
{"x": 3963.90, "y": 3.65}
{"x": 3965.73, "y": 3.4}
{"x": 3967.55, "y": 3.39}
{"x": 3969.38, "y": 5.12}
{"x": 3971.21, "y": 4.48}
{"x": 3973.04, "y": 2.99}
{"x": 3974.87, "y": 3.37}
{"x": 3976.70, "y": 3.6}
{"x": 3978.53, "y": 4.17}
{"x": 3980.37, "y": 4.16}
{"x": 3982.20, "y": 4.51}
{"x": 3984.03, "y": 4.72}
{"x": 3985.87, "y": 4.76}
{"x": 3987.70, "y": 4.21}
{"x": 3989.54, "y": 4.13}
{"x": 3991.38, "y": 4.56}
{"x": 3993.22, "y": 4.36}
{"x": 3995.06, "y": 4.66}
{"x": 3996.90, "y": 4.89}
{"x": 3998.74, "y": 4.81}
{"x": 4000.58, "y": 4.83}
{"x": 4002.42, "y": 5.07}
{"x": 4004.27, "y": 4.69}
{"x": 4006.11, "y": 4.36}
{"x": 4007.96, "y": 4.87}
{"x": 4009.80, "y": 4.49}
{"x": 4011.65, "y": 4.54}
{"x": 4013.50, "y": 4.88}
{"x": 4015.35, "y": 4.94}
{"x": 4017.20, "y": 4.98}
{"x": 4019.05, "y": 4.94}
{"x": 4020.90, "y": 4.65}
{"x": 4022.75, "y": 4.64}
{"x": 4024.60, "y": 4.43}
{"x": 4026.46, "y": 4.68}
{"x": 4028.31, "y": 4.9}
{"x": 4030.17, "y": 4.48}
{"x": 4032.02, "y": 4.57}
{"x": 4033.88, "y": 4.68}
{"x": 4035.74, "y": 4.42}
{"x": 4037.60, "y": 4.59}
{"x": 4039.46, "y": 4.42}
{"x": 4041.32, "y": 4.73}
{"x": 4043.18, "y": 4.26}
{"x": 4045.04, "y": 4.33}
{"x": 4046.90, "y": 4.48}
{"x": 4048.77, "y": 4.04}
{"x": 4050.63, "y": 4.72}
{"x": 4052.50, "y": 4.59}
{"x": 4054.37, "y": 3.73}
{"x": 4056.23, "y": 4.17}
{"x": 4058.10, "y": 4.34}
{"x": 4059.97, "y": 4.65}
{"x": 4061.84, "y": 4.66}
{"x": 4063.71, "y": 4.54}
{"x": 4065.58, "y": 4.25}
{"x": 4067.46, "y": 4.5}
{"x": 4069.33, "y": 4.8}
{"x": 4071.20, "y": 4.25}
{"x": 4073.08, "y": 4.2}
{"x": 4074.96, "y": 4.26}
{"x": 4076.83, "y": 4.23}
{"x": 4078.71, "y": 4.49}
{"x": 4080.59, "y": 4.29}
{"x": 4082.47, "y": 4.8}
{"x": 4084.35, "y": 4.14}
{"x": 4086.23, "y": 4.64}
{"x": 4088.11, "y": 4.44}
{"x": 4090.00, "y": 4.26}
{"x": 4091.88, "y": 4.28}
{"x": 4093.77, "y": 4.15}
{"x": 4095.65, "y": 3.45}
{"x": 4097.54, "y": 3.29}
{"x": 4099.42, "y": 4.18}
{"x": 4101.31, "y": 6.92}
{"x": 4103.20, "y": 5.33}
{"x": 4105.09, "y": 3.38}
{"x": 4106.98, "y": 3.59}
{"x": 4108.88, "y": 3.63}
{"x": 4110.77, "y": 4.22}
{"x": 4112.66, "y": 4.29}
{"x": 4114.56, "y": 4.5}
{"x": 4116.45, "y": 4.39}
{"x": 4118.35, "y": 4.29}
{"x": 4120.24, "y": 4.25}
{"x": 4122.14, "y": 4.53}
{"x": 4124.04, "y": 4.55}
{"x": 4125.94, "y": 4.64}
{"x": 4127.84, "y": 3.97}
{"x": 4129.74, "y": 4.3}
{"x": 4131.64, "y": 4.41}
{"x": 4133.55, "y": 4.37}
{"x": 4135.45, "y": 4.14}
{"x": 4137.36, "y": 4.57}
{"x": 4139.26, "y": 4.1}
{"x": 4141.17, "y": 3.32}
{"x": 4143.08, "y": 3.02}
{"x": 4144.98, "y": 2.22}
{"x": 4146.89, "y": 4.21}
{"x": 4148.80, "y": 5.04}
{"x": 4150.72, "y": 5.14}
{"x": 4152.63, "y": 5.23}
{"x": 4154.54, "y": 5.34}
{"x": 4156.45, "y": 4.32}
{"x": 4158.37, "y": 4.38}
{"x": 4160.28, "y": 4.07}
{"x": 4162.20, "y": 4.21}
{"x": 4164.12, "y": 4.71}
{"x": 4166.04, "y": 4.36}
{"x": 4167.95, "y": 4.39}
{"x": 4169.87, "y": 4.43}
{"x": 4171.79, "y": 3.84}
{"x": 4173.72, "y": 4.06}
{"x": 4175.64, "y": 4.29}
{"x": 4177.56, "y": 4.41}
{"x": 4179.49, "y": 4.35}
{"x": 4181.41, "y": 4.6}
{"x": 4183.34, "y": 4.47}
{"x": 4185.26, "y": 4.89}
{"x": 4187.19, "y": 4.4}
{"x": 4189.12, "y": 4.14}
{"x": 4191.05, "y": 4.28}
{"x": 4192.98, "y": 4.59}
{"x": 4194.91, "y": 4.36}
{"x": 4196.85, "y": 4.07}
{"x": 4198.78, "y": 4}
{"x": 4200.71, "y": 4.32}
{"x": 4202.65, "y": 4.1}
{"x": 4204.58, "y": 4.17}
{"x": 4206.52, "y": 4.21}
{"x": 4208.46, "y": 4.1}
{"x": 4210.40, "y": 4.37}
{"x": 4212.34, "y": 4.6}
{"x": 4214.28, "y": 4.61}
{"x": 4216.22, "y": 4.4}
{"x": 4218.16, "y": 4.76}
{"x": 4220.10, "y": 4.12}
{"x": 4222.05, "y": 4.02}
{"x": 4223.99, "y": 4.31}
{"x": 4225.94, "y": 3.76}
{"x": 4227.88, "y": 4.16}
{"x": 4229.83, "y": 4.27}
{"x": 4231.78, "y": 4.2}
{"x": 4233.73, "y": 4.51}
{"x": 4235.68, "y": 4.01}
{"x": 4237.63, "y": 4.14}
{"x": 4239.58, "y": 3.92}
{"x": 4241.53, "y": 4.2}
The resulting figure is 1.0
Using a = 0.42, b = 0.20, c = 4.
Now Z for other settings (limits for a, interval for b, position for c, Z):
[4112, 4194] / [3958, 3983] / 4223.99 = 1.3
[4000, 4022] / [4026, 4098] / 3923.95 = 1.9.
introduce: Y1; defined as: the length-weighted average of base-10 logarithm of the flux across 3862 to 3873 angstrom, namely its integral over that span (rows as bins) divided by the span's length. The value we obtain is 0.71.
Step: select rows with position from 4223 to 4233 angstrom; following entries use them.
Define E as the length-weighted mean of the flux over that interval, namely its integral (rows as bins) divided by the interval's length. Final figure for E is 4.15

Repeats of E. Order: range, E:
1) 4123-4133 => 4.37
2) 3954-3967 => 4.06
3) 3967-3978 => 3.85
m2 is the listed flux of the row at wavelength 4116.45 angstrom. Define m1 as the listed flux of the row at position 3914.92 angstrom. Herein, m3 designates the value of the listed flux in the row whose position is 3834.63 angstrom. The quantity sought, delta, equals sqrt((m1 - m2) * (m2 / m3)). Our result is 0.78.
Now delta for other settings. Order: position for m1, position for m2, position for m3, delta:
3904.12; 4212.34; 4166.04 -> 0.00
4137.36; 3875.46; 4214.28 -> 0.55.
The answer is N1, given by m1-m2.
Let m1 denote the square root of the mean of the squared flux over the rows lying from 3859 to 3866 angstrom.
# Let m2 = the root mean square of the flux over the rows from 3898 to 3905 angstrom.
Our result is 0.30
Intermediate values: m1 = 4.82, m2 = 4.52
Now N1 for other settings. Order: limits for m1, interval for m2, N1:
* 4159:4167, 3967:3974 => 0.26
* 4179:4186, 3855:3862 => -0.15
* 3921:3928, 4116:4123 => 0.12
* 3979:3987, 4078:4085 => 0.11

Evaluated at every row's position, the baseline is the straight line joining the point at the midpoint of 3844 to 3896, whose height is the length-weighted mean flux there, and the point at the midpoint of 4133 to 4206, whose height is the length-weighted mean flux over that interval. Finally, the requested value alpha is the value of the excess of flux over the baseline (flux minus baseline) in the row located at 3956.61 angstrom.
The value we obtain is -0.10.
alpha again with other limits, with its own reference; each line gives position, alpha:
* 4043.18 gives -0.14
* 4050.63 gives 0.32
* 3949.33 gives 0.23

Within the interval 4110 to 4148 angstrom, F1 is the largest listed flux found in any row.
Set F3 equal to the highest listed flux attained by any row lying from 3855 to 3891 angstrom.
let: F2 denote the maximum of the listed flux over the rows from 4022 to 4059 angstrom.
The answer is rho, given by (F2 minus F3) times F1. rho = -6.3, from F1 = 4.64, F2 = 4.9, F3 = 6.26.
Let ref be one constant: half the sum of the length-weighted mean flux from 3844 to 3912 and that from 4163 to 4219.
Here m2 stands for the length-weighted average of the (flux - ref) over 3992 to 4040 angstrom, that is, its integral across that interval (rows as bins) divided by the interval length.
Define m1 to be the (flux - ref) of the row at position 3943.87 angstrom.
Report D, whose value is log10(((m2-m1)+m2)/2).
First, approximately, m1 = 0.27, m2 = 0.24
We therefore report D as -1.00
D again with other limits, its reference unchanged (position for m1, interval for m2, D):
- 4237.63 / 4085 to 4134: -1.66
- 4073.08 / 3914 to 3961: -0.88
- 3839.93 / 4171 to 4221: -0.62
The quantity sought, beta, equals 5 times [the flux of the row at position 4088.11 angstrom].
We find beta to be 22.2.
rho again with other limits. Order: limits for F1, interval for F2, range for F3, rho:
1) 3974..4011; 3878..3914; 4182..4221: 4.3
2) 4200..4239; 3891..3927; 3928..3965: 0.0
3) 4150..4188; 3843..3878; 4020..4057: 7.3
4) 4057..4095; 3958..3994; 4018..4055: 0.9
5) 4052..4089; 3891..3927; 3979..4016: -0.7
